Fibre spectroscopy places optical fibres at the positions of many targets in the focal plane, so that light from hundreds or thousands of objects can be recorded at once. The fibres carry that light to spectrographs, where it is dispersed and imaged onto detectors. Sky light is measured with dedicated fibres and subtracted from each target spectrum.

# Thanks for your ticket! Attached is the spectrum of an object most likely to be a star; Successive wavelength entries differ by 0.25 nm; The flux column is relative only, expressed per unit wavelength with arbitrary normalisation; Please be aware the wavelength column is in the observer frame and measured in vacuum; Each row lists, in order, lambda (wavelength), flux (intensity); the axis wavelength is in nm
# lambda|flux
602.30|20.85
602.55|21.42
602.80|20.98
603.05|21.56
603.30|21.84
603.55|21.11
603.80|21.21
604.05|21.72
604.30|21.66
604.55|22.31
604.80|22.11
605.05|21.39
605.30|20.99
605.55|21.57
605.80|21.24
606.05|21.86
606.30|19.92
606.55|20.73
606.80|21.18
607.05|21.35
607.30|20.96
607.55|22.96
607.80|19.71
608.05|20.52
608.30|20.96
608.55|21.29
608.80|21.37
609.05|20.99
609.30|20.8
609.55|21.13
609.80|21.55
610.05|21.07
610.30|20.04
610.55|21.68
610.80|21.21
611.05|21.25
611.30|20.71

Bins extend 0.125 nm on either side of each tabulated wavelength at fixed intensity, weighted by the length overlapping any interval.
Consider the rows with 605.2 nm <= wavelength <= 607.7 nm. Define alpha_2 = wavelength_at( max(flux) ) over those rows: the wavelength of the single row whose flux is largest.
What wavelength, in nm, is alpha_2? 607.55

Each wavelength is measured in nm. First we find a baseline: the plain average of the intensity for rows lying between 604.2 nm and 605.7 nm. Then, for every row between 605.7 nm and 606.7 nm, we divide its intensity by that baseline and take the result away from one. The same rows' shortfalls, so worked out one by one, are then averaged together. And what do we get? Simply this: 0.034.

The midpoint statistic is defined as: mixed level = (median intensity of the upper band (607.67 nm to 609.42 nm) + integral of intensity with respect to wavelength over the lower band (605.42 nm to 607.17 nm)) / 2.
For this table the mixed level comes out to 29.0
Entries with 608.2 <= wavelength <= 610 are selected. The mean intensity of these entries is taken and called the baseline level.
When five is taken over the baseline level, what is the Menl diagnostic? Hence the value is 0.236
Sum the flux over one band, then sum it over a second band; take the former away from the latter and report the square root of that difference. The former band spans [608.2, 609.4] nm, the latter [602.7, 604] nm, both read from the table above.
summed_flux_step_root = 1.14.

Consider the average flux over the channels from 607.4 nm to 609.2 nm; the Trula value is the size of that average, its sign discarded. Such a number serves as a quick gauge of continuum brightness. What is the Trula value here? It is 21.1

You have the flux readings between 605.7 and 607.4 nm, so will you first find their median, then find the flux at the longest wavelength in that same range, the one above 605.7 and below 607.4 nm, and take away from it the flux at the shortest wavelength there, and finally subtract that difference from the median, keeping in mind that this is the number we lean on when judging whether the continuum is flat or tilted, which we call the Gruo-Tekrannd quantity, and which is 21.5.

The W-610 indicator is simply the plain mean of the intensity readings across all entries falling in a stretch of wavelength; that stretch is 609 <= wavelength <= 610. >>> 21.1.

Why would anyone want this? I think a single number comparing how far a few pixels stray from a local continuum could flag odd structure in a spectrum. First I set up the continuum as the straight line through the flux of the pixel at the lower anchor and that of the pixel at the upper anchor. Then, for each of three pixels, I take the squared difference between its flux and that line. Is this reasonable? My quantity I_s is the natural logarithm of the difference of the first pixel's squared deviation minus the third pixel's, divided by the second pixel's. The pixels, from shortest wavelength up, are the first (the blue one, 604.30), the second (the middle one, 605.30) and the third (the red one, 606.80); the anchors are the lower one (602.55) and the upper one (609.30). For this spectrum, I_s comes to 1.5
